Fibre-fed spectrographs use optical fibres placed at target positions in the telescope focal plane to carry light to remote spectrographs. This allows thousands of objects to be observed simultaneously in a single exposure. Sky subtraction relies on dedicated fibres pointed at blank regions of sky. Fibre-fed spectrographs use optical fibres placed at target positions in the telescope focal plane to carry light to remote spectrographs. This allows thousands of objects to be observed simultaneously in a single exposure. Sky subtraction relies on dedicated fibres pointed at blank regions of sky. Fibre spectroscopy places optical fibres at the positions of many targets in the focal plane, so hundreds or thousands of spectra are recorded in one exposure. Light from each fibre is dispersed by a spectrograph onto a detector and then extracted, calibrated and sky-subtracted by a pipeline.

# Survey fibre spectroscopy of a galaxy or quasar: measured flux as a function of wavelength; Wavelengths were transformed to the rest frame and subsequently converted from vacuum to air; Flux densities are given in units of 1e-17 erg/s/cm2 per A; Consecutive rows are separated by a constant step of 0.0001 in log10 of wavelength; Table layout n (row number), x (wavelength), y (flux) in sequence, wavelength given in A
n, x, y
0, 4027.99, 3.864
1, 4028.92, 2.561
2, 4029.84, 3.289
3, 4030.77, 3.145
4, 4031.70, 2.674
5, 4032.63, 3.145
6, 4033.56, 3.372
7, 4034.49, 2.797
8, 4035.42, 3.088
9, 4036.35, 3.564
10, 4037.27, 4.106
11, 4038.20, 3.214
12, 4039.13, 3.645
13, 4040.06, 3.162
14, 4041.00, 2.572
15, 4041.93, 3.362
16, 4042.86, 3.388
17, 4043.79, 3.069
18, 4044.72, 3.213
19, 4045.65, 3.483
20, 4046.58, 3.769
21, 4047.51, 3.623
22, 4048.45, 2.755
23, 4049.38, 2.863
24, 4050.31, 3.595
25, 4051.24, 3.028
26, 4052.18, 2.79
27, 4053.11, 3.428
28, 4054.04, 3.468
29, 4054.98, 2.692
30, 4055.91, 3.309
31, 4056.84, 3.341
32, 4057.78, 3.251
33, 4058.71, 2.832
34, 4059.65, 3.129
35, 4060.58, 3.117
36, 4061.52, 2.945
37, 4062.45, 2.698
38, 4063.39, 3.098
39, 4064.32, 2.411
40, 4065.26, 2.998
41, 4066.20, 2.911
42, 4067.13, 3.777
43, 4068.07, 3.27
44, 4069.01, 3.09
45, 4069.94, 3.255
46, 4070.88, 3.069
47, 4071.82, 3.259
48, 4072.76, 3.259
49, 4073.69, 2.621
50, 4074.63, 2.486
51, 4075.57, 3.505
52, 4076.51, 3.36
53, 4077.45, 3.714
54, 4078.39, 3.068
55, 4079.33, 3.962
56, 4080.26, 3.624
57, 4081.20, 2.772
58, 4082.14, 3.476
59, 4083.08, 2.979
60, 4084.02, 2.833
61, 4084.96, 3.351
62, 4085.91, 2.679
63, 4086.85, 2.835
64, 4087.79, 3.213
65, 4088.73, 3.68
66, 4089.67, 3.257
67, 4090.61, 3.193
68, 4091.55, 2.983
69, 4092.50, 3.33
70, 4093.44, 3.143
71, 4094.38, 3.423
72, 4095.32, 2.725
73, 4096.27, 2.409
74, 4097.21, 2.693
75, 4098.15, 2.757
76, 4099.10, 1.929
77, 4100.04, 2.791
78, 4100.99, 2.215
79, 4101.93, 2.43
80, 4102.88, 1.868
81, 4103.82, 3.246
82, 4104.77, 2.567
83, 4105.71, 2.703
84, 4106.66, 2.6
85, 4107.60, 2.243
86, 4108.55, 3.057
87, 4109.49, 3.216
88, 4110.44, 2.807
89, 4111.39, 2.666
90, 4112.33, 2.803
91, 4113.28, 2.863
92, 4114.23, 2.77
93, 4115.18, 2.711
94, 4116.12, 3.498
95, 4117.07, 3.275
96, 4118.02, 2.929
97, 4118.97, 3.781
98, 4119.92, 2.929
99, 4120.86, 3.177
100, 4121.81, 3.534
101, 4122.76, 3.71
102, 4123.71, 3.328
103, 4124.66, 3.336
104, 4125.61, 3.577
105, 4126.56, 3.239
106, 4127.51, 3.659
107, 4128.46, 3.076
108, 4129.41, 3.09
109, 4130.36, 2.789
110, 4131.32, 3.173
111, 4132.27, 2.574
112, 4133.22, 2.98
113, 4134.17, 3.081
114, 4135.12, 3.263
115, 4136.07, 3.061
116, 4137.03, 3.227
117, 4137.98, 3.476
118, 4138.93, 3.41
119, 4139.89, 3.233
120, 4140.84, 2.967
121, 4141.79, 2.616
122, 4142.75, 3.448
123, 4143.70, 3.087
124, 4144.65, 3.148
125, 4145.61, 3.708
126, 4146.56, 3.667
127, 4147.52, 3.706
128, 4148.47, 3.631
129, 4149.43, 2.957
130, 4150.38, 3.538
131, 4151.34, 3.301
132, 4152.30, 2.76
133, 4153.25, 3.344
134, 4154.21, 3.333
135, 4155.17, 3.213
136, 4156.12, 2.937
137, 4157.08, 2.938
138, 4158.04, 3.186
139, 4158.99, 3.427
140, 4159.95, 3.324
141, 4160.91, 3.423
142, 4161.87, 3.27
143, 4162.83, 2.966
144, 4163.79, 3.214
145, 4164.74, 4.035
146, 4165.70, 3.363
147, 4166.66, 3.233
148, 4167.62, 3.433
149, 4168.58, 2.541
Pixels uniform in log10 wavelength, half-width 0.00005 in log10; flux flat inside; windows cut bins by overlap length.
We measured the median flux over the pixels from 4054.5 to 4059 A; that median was 3.25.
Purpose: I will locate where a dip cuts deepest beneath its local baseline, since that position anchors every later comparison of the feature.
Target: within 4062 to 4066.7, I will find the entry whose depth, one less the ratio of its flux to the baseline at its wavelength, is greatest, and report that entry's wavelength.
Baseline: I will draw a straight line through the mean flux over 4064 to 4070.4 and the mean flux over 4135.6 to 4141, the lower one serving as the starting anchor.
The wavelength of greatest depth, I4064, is 4064.32 A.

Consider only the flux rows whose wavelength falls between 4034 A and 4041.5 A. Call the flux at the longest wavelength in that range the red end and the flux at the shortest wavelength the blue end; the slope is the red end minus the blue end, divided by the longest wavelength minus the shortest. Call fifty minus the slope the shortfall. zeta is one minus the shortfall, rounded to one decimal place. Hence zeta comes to -49.0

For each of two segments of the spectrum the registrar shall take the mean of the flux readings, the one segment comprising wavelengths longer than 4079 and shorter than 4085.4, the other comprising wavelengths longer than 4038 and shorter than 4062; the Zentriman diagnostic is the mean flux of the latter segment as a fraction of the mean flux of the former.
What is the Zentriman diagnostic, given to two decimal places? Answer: 0.97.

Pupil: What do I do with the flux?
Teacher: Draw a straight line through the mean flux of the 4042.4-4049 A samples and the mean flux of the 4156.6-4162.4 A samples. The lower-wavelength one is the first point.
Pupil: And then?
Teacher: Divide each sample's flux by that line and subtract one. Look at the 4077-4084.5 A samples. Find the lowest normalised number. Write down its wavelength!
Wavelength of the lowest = 4081.20 A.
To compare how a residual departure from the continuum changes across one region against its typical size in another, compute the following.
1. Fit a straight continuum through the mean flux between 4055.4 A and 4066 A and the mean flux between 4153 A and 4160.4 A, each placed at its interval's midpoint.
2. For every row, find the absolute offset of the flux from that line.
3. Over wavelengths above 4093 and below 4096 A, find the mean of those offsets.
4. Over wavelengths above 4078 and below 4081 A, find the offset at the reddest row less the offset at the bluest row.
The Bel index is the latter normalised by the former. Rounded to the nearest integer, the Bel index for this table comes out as 2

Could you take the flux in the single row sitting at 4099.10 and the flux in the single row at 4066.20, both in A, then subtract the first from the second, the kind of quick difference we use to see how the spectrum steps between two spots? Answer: 1.0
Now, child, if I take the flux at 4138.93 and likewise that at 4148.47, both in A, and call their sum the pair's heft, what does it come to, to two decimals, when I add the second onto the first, 7.04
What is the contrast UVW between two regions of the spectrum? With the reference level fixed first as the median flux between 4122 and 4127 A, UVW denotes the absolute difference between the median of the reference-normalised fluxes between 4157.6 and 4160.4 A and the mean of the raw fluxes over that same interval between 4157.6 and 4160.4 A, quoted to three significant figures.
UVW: 2.32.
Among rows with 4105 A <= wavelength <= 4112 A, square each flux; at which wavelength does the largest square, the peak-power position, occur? 4109.49 A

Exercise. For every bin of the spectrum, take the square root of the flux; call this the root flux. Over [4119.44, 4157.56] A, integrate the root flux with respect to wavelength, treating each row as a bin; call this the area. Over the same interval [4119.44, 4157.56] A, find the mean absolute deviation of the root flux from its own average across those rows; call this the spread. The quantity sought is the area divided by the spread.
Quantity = 1015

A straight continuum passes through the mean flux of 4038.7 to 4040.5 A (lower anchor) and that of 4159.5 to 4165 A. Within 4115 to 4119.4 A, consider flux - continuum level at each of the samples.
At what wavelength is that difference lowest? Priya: 4115.18 A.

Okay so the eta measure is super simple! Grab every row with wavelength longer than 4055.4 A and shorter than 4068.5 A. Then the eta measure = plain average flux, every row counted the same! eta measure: 3.08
